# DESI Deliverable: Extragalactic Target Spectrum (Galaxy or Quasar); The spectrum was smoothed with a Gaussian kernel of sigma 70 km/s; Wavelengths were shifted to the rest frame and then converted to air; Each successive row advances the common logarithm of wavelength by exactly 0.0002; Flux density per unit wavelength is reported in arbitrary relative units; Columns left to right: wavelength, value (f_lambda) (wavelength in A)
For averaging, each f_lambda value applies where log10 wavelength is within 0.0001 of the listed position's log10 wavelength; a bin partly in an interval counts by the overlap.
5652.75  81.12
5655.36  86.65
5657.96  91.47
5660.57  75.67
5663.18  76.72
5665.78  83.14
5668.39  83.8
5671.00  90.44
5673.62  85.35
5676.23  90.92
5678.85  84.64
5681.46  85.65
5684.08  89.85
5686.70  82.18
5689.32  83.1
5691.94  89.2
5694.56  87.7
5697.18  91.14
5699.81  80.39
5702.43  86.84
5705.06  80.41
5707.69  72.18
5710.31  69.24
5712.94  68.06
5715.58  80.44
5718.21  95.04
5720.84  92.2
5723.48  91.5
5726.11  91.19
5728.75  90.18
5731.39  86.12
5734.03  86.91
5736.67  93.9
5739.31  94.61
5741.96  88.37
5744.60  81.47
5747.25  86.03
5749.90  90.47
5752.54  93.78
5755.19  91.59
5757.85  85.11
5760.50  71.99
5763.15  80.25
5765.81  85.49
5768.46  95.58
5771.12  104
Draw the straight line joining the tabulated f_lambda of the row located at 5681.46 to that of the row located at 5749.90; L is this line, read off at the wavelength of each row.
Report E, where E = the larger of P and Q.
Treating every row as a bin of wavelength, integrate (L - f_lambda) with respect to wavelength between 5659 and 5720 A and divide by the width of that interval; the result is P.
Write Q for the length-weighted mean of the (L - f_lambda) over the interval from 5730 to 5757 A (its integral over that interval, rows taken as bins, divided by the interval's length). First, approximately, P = 3.0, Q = 0.8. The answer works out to 3.0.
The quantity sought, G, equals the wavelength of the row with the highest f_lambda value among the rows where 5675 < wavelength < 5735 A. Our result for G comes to 5718.21 A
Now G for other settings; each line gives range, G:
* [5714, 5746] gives 5718.21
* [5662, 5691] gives 5676.23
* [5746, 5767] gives 5752.54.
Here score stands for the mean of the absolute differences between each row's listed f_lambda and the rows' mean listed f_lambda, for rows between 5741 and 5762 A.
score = 5.0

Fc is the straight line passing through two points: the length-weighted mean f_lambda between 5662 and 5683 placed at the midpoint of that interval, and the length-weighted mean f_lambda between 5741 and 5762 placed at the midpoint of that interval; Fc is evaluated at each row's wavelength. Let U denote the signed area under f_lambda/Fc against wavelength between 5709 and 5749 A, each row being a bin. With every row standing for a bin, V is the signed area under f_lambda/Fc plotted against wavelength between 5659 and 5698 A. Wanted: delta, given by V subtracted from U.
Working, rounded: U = 40.28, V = 39.0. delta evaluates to 1.3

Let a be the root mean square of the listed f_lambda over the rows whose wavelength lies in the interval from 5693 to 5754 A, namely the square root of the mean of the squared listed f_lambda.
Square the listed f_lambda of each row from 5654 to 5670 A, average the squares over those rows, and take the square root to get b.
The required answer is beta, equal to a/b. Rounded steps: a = 86.3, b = 83.1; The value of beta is 1.04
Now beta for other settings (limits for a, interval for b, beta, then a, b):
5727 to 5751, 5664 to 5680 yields 1.03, 88.8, 86.4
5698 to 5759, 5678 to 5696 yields 1.00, 86.3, 86.1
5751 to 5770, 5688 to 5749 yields 1.01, 86.6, 85.8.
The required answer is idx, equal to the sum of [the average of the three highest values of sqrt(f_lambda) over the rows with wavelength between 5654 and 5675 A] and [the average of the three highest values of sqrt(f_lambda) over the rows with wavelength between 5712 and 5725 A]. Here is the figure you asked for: 19.1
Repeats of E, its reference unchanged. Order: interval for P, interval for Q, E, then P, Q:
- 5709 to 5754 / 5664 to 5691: 2.1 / 2.1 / -0.4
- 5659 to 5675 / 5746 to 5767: 5.3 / 1.9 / 5.3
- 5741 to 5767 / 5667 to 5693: 5.3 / 5.3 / -0.9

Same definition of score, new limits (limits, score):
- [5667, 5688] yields 2.8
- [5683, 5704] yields 3.3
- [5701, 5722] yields 8.1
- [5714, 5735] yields 3.5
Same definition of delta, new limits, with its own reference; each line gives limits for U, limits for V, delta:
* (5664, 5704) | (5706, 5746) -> 0.6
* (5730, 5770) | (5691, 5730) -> 2.3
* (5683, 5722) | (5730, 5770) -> -2.8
